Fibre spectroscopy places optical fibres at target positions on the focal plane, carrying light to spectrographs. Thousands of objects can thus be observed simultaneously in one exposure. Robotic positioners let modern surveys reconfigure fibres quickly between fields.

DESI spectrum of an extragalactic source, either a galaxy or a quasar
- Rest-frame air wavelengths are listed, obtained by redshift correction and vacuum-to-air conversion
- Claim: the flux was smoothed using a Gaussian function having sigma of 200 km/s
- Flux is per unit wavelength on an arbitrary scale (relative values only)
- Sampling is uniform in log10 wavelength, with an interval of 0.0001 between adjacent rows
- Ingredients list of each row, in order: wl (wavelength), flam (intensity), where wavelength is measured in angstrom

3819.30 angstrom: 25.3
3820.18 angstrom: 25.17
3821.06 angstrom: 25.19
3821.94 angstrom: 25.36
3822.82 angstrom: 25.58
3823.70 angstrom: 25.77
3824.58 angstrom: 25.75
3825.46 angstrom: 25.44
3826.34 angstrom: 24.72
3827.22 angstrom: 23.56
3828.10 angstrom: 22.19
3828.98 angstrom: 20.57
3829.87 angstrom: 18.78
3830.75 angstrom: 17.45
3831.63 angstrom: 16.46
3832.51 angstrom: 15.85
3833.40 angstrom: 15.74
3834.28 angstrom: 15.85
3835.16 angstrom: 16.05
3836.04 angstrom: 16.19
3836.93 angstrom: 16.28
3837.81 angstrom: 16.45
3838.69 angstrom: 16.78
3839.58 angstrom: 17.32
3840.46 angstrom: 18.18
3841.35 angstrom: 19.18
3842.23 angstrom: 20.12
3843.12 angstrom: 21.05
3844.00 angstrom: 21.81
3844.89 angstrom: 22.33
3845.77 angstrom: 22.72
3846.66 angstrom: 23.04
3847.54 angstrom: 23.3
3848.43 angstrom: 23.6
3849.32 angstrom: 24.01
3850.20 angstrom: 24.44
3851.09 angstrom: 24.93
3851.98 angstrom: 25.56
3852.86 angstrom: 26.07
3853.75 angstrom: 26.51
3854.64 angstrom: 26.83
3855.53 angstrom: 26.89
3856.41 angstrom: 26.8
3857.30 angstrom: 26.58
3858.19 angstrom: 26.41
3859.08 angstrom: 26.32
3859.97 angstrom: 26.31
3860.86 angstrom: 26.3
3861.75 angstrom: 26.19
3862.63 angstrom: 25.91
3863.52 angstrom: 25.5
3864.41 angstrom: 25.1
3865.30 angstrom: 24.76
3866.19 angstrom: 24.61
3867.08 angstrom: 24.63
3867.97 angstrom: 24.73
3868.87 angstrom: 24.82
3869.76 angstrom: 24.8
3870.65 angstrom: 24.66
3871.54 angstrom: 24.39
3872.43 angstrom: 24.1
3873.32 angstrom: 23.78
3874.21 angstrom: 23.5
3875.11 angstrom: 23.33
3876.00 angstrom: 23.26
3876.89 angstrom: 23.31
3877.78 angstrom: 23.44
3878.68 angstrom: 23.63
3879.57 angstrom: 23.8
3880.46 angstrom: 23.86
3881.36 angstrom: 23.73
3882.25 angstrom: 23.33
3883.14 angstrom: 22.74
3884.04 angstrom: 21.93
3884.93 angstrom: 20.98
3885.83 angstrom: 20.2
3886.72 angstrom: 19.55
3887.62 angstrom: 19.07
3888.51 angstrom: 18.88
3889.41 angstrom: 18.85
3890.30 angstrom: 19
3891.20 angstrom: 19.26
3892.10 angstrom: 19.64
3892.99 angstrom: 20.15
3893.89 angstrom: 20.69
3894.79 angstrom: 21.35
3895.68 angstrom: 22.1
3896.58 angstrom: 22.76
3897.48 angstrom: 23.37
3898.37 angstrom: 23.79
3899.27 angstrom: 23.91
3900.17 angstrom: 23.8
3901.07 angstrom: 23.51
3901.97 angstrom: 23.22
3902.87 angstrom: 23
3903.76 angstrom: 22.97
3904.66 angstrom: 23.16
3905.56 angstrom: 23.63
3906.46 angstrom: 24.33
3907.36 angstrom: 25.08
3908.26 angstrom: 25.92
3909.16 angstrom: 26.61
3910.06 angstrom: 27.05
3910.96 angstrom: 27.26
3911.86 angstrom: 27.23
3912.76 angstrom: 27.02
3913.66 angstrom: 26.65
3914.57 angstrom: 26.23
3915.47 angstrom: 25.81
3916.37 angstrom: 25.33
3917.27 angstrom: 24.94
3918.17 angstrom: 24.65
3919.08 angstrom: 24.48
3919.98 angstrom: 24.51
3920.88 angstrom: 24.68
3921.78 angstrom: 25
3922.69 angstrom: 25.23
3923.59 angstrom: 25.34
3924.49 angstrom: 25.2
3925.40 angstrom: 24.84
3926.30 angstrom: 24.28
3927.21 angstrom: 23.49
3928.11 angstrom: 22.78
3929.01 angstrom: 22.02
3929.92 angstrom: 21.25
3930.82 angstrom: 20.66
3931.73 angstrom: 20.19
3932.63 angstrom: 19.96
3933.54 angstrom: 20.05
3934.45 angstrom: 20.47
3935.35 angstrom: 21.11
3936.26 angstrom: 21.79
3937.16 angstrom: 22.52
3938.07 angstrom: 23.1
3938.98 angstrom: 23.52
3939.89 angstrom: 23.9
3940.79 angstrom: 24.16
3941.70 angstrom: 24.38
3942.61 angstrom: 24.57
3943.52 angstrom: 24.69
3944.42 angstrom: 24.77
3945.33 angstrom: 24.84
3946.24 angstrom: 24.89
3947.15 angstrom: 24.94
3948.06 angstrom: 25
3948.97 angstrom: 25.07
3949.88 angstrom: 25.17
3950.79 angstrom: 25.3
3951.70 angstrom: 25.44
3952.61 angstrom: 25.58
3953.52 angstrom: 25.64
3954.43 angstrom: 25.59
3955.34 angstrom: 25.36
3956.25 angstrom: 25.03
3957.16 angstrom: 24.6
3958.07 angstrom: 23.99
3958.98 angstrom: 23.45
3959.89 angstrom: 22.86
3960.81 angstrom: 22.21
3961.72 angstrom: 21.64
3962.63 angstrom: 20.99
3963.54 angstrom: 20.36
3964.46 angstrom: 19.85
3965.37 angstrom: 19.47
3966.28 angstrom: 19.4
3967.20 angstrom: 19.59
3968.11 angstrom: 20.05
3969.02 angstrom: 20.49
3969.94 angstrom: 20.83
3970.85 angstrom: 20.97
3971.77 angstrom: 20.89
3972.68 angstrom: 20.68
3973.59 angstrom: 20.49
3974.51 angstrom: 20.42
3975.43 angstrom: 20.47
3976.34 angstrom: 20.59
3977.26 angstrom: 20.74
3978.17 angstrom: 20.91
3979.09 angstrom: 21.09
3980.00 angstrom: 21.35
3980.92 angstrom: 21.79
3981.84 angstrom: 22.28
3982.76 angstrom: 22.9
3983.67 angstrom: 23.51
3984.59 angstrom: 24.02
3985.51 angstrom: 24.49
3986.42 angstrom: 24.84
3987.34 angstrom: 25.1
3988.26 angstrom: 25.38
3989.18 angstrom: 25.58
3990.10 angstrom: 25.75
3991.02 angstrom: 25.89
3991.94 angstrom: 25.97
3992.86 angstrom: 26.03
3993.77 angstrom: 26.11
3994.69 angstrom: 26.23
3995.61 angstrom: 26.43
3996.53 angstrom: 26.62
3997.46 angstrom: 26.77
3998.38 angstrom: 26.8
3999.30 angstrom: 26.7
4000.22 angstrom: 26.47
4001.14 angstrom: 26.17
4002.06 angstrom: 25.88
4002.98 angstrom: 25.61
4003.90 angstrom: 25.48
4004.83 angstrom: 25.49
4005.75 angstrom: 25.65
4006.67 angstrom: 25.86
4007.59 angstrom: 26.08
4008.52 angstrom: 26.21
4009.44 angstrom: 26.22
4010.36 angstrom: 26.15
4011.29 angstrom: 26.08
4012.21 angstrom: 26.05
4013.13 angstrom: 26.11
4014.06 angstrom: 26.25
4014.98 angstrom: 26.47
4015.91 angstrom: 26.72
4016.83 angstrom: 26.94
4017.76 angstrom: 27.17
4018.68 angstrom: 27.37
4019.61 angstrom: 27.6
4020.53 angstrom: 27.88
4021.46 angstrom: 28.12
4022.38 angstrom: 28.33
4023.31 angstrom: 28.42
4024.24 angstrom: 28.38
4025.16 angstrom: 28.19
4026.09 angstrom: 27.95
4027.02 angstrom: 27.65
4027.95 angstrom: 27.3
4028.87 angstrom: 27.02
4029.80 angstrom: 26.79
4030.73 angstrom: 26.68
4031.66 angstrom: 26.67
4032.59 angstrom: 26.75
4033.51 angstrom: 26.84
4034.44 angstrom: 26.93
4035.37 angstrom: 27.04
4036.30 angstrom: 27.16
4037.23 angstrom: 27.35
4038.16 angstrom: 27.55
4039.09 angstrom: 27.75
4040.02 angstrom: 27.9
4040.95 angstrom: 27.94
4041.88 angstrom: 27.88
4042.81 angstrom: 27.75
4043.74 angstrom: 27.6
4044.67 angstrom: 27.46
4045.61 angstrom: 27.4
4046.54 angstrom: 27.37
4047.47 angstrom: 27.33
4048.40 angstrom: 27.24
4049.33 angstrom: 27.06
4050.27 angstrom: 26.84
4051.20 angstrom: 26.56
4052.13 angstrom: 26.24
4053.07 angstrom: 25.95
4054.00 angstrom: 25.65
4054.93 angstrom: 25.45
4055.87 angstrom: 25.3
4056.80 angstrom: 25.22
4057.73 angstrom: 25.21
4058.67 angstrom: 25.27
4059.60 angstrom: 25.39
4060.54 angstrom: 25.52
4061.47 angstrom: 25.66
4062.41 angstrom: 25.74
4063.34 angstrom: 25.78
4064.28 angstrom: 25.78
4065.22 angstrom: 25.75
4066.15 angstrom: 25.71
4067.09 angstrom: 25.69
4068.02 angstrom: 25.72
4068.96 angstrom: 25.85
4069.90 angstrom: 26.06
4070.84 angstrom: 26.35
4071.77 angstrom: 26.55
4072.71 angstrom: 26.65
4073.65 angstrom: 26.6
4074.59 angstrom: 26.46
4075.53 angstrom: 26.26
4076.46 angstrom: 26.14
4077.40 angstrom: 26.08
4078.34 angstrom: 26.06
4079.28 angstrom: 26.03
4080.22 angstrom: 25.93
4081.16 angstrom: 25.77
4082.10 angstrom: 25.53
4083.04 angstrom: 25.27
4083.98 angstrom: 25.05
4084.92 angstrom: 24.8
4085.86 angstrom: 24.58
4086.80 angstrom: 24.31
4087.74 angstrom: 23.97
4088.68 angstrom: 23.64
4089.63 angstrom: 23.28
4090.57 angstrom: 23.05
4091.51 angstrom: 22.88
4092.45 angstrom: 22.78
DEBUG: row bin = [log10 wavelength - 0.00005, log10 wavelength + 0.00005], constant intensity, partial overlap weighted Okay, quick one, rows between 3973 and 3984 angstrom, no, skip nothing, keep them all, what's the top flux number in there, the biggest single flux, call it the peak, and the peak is 23.51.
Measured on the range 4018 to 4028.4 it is 28.42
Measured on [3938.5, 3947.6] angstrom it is 24.94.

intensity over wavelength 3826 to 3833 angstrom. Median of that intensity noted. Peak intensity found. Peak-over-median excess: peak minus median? 5.0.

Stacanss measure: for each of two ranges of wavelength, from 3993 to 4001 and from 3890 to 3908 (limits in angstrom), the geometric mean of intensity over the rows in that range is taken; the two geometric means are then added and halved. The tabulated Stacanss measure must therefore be 24.4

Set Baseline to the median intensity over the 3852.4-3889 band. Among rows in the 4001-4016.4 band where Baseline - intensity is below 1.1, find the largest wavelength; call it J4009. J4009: 4015.91 angstrom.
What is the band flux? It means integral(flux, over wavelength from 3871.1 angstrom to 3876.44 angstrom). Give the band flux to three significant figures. 127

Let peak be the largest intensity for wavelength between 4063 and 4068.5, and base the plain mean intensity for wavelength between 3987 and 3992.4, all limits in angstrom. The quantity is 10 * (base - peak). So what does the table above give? -2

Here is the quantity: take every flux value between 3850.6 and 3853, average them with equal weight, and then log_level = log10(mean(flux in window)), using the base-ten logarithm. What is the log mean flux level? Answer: 1.41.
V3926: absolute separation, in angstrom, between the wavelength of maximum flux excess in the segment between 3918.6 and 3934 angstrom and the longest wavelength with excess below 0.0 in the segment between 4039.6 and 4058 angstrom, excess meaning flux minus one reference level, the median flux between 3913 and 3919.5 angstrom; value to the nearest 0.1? 134.1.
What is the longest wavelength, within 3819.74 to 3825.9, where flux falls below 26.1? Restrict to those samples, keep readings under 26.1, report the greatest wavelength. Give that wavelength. 3825.46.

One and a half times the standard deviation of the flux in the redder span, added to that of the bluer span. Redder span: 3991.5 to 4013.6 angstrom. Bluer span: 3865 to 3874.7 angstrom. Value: 1.0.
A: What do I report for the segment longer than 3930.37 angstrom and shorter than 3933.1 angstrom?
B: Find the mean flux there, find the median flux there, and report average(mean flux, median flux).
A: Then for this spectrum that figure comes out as 20.2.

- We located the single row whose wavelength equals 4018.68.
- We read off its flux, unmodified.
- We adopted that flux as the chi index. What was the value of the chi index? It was 27.37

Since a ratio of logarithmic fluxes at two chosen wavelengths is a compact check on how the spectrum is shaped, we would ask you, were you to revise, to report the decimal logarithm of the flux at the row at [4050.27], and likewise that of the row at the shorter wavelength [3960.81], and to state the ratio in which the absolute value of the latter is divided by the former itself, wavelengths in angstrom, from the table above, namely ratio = 0.942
